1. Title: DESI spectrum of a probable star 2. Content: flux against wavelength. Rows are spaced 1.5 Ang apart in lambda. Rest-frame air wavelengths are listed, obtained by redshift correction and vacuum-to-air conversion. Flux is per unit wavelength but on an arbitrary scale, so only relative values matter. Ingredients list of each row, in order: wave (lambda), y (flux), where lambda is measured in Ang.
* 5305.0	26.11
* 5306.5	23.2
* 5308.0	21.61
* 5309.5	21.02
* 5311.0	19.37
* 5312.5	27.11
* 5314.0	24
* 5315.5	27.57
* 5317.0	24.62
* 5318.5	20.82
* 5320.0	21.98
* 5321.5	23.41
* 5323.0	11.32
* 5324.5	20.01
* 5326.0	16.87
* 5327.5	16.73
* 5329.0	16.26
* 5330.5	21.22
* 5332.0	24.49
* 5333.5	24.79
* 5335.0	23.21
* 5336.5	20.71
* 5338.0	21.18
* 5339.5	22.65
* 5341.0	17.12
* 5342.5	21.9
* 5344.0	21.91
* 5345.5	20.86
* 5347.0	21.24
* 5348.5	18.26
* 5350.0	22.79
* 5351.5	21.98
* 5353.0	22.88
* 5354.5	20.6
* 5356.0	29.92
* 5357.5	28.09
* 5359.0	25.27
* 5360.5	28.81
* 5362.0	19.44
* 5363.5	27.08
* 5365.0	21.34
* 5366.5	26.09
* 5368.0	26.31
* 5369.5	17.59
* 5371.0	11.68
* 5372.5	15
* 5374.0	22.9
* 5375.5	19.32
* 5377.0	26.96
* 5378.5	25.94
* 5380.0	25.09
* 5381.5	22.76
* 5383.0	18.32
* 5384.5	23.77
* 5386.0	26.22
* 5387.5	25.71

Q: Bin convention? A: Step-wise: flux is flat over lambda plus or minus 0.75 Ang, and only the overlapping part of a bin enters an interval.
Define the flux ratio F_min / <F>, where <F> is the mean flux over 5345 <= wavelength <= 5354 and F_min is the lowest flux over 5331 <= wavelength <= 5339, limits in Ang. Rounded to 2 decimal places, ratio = 0.97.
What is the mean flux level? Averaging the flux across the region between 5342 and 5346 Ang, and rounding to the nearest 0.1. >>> 21.6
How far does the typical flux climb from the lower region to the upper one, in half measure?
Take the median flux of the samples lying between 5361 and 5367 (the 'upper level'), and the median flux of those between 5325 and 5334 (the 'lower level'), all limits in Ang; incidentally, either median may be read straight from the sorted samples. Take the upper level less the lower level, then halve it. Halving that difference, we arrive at 2.3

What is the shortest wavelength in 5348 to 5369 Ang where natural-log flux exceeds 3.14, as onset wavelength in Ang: 5356.0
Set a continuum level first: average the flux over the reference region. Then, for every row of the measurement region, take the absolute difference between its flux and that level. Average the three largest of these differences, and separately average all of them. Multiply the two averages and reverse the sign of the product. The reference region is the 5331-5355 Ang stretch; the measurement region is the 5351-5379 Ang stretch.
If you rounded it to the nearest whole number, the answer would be -35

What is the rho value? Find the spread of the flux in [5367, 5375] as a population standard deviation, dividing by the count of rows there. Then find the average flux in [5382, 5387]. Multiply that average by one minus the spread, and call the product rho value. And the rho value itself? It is -98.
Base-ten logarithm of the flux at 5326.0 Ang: 1.23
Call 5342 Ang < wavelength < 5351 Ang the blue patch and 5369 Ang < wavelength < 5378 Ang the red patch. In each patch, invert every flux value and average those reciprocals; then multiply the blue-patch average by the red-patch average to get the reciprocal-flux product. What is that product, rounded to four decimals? 0.0027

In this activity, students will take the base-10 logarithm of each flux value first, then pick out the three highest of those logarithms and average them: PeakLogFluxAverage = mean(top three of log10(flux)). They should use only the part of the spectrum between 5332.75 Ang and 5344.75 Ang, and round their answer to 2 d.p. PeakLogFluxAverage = 1.37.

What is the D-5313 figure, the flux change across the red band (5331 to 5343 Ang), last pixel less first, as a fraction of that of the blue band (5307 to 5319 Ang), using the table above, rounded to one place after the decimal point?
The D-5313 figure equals 3.3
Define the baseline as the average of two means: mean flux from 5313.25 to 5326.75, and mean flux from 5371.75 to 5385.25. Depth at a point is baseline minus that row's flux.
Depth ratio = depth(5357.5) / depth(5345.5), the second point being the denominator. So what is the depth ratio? -7.6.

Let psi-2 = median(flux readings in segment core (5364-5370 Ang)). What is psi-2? 24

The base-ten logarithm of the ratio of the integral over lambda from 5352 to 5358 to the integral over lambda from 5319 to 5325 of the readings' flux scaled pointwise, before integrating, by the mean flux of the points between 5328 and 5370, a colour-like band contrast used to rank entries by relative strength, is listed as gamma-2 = 0.12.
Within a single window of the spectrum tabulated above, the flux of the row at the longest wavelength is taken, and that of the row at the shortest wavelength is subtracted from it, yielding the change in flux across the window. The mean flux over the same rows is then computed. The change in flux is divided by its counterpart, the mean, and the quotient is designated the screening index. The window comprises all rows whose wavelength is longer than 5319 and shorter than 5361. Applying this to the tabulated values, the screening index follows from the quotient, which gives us 0.32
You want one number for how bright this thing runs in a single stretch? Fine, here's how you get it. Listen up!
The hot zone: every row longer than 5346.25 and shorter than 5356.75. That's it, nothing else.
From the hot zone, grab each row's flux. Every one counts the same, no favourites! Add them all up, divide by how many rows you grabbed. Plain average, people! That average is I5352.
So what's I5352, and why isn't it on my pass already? 22.5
